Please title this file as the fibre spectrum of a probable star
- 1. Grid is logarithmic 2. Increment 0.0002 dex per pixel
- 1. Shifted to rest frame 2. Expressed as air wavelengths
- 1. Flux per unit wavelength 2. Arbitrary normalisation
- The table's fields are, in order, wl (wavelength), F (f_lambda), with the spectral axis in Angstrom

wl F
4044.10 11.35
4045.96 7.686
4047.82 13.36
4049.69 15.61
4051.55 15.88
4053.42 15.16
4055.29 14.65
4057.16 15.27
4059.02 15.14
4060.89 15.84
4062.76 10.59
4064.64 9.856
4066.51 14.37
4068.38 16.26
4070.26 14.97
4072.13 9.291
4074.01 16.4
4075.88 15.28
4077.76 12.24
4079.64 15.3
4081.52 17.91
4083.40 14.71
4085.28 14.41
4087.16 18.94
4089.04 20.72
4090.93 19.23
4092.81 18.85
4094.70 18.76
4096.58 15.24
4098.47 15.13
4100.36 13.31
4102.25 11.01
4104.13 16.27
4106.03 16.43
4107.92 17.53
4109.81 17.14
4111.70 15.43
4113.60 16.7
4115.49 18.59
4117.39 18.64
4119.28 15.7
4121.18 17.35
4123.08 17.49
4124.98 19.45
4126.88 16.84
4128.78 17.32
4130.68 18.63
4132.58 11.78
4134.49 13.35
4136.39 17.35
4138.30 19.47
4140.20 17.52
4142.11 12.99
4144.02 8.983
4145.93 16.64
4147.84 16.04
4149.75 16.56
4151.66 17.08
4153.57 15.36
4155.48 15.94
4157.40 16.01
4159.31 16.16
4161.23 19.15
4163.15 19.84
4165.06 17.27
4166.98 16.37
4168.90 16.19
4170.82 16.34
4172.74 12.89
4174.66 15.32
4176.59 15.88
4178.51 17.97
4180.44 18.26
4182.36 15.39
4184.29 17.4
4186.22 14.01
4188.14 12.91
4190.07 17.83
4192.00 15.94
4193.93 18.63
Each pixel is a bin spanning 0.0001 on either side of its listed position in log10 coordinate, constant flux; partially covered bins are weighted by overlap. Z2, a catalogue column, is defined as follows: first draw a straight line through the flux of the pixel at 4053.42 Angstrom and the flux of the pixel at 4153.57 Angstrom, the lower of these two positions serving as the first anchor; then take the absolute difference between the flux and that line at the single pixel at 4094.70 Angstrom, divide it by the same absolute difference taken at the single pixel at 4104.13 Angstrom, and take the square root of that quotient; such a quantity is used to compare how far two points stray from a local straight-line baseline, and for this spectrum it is 1.9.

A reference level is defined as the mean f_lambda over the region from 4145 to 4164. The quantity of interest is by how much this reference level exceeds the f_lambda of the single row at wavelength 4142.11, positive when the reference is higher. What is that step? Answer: 3.9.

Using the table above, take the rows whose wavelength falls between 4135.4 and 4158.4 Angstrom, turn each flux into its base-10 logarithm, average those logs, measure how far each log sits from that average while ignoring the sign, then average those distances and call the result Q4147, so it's 0.054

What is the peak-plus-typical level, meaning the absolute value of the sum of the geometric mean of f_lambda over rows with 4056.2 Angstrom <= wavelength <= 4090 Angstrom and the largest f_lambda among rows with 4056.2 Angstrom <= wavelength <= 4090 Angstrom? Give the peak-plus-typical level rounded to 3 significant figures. 35.3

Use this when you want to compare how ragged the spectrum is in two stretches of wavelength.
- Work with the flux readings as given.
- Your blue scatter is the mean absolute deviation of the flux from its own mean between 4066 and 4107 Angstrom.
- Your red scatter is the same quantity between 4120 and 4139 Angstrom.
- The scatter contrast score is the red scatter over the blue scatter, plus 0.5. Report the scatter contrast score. 1.3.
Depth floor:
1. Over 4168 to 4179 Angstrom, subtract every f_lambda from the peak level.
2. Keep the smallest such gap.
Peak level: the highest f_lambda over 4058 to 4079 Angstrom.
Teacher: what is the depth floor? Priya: -1.6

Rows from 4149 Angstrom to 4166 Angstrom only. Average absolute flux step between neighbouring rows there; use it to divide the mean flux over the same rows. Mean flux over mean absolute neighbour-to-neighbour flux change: 15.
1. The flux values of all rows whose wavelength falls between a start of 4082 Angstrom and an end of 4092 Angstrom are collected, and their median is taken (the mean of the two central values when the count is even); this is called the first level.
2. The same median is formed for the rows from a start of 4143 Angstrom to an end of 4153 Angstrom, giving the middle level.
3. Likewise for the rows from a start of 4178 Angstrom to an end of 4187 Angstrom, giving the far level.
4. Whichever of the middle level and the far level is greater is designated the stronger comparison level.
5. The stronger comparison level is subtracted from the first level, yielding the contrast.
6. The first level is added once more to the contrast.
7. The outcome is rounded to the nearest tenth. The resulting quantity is 20.5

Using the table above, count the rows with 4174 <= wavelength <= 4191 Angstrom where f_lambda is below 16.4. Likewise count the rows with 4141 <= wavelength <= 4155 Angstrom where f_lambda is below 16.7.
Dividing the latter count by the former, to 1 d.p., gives 1.2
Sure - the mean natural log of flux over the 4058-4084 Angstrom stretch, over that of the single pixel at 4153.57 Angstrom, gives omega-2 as 0.963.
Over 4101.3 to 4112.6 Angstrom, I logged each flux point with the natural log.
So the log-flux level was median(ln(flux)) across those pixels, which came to 2.79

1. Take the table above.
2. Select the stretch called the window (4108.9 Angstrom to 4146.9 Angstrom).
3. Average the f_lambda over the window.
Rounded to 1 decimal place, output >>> 16.4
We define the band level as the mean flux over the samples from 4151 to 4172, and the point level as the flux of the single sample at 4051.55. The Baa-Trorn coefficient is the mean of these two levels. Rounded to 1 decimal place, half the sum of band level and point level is 16.4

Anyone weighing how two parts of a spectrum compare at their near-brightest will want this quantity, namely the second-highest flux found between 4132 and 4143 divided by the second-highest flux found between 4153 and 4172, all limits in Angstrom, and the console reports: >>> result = 0.91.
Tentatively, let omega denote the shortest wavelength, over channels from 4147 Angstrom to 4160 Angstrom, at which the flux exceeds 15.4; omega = 4147.84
